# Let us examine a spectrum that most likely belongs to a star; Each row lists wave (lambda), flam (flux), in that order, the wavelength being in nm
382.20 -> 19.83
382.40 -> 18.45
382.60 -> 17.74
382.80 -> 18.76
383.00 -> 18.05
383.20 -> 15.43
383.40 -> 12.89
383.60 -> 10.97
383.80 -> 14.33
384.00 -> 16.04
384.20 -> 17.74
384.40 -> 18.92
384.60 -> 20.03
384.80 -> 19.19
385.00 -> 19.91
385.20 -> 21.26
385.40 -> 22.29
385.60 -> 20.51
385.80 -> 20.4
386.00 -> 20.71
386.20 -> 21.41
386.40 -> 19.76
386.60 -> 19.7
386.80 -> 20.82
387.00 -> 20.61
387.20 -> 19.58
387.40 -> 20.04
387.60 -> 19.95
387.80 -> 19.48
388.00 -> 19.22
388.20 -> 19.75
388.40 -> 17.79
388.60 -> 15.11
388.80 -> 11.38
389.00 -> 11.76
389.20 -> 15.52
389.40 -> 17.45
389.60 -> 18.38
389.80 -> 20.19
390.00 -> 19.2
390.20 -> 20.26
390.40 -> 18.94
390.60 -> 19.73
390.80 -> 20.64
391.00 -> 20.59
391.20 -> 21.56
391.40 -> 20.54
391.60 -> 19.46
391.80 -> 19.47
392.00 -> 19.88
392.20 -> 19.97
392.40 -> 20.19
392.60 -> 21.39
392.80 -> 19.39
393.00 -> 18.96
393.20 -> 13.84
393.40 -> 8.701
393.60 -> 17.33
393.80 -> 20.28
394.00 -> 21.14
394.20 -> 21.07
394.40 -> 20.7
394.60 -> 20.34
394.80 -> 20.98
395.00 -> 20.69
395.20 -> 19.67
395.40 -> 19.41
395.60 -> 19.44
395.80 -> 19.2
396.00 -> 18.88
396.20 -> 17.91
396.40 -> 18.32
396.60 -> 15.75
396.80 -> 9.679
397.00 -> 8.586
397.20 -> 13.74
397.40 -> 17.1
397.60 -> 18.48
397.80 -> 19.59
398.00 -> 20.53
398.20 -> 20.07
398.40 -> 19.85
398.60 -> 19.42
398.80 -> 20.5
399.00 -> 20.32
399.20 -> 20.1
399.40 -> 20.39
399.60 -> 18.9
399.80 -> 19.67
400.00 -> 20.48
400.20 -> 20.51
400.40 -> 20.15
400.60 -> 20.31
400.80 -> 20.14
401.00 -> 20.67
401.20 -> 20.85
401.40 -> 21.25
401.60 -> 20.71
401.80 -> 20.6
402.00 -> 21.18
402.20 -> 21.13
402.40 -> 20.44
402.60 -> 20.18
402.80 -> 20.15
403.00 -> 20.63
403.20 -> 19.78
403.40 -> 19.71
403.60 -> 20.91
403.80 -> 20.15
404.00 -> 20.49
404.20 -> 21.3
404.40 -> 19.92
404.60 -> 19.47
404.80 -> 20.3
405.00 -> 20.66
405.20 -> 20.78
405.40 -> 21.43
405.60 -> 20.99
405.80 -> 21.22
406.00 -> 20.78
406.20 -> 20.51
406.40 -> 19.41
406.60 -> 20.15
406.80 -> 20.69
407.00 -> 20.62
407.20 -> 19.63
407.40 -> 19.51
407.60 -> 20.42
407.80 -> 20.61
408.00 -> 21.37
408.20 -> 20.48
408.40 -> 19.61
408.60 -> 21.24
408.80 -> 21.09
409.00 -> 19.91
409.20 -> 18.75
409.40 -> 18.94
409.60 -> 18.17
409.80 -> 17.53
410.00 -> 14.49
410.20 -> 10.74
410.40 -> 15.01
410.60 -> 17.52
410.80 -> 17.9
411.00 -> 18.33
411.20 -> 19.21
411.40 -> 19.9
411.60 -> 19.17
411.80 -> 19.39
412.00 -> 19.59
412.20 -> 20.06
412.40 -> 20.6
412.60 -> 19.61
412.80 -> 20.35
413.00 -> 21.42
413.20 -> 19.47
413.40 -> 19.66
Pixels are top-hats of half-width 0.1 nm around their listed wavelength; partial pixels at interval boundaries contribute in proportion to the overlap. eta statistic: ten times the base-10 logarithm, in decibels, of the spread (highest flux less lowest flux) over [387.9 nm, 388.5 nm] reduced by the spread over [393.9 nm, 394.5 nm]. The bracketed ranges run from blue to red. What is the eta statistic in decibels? 2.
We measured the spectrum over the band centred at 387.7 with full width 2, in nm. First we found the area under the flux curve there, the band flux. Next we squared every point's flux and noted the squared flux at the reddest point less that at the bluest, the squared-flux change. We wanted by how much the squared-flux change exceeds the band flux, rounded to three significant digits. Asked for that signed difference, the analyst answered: -244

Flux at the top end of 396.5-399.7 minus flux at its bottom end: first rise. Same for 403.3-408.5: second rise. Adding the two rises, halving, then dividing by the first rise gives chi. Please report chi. 0.48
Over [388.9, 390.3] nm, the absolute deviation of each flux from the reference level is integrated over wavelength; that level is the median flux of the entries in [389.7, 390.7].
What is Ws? 3.5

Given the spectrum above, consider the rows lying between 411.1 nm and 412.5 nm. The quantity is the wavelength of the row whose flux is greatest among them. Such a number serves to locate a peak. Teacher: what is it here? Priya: 412.40 nm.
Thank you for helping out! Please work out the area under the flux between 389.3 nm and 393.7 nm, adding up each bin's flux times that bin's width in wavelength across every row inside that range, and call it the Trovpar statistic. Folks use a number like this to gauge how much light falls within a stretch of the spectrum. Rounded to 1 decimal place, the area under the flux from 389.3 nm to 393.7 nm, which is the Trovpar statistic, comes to 83.2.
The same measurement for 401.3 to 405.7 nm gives 90.4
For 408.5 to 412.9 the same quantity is 81.5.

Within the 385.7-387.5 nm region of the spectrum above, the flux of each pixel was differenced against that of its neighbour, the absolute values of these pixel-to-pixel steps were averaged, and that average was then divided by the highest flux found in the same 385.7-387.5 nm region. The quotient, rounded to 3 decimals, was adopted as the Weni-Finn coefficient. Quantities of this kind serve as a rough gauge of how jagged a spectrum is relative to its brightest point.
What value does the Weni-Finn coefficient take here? 0.032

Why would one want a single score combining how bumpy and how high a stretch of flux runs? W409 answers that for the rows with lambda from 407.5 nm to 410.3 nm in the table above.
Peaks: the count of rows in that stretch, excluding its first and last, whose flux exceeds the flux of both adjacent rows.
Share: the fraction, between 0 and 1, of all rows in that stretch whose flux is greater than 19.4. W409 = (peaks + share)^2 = 13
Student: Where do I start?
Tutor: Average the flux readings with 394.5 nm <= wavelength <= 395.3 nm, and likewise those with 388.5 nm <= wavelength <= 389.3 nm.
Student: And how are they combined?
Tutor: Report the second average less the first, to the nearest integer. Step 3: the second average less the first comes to -7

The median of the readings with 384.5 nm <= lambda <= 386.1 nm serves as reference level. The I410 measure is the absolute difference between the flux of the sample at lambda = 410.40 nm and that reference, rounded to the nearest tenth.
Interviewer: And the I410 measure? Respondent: 5.4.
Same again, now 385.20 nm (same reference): 0.8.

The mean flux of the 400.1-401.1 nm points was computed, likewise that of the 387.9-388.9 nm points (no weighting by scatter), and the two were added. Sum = 37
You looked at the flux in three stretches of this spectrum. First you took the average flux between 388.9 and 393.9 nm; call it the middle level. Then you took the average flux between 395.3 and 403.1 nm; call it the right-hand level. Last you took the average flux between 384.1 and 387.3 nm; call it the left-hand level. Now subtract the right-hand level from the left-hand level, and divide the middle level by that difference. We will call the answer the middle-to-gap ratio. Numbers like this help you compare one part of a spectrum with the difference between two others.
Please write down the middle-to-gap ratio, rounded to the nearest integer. 17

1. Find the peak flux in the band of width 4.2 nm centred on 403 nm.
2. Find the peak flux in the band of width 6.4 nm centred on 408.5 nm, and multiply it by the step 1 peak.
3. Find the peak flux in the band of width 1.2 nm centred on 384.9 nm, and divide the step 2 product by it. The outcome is 20.5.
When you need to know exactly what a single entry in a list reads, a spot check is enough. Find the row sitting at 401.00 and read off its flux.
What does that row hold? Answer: 20.67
